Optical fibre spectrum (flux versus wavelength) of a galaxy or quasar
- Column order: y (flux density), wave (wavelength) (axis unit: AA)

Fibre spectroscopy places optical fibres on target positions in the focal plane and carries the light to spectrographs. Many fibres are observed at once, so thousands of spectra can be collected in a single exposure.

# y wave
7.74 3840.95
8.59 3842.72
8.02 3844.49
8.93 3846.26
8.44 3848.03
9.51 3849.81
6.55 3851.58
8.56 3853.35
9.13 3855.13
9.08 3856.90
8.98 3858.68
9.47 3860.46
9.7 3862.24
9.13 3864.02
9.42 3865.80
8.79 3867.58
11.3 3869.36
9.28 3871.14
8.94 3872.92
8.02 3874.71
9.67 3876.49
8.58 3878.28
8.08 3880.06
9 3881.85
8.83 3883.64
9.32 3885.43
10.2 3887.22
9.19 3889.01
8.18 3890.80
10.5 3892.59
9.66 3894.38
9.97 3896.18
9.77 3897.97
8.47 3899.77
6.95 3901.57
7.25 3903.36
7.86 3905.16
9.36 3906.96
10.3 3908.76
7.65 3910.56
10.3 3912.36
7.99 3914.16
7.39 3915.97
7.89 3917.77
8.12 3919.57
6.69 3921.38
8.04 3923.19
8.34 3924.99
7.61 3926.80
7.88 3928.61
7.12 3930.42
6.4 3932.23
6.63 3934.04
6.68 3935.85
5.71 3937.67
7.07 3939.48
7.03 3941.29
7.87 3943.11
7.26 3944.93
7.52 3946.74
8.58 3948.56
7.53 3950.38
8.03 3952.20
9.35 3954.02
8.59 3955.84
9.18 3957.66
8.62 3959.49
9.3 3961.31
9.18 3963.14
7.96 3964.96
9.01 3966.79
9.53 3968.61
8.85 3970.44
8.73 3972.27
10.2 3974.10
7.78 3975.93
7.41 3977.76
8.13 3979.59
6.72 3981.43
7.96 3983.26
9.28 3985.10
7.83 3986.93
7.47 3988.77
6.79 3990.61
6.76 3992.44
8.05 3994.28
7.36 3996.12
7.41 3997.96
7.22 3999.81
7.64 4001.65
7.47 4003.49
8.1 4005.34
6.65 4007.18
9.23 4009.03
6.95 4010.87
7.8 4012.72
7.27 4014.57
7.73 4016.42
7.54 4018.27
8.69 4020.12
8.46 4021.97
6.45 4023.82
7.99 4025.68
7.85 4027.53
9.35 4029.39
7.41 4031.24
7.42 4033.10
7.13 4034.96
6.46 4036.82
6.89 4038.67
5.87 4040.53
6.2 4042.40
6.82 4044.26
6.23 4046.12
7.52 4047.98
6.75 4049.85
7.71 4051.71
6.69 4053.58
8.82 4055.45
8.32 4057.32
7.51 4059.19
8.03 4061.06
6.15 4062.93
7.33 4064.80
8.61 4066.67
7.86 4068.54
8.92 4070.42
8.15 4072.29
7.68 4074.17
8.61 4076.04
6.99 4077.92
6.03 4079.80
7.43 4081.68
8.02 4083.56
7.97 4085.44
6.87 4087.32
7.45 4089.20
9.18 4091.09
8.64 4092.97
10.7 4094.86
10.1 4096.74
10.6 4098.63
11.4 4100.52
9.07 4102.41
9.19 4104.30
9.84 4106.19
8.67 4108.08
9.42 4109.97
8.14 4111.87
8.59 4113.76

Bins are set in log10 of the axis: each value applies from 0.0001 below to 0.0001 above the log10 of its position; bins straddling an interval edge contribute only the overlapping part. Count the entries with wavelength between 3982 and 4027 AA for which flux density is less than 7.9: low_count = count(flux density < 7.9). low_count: 16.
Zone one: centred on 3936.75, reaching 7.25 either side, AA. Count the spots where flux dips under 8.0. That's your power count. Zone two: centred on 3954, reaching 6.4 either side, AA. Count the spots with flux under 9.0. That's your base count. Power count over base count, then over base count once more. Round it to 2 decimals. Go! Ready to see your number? 0.32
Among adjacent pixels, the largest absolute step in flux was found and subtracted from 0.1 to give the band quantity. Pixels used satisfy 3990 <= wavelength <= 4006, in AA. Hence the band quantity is -1.2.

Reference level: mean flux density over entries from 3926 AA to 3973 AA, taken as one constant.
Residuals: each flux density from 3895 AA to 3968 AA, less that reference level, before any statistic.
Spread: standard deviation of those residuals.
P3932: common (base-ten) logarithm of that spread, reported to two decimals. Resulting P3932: 0.04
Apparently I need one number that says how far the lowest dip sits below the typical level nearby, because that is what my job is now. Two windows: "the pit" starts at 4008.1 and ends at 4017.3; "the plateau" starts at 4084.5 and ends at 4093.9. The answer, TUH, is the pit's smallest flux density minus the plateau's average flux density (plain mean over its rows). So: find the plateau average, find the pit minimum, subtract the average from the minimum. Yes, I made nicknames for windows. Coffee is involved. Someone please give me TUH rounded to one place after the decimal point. -1.1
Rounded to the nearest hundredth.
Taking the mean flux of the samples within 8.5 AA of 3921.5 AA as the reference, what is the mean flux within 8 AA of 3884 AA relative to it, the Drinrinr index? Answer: 1.16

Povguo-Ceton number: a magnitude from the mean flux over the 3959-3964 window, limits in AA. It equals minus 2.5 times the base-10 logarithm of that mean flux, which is -2.39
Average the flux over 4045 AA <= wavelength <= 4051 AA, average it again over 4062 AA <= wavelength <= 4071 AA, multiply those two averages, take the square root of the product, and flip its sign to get -7.3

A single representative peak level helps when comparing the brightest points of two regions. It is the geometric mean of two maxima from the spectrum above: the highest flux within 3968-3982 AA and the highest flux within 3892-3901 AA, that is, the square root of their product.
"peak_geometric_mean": 10.3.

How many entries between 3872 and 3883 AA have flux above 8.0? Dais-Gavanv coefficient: 6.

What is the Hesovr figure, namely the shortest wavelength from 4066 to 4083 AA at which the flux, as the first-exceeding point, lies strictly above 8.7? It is 4070.42 AA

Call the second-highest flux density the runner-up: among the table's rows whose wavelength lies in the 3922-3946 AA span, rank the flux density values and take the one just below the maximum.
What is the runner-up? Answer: 8.04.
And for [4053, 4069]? 8.61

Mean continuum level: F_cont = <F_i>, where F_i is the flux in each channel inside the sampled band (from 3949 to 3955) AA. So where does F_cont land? 8.3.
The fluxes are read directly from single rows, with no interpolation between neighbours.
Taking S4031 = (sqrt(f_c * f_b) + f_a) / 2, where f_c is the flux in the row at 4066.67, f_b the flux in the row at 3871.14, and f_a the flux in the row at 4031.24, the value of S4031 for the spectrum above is 8.2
